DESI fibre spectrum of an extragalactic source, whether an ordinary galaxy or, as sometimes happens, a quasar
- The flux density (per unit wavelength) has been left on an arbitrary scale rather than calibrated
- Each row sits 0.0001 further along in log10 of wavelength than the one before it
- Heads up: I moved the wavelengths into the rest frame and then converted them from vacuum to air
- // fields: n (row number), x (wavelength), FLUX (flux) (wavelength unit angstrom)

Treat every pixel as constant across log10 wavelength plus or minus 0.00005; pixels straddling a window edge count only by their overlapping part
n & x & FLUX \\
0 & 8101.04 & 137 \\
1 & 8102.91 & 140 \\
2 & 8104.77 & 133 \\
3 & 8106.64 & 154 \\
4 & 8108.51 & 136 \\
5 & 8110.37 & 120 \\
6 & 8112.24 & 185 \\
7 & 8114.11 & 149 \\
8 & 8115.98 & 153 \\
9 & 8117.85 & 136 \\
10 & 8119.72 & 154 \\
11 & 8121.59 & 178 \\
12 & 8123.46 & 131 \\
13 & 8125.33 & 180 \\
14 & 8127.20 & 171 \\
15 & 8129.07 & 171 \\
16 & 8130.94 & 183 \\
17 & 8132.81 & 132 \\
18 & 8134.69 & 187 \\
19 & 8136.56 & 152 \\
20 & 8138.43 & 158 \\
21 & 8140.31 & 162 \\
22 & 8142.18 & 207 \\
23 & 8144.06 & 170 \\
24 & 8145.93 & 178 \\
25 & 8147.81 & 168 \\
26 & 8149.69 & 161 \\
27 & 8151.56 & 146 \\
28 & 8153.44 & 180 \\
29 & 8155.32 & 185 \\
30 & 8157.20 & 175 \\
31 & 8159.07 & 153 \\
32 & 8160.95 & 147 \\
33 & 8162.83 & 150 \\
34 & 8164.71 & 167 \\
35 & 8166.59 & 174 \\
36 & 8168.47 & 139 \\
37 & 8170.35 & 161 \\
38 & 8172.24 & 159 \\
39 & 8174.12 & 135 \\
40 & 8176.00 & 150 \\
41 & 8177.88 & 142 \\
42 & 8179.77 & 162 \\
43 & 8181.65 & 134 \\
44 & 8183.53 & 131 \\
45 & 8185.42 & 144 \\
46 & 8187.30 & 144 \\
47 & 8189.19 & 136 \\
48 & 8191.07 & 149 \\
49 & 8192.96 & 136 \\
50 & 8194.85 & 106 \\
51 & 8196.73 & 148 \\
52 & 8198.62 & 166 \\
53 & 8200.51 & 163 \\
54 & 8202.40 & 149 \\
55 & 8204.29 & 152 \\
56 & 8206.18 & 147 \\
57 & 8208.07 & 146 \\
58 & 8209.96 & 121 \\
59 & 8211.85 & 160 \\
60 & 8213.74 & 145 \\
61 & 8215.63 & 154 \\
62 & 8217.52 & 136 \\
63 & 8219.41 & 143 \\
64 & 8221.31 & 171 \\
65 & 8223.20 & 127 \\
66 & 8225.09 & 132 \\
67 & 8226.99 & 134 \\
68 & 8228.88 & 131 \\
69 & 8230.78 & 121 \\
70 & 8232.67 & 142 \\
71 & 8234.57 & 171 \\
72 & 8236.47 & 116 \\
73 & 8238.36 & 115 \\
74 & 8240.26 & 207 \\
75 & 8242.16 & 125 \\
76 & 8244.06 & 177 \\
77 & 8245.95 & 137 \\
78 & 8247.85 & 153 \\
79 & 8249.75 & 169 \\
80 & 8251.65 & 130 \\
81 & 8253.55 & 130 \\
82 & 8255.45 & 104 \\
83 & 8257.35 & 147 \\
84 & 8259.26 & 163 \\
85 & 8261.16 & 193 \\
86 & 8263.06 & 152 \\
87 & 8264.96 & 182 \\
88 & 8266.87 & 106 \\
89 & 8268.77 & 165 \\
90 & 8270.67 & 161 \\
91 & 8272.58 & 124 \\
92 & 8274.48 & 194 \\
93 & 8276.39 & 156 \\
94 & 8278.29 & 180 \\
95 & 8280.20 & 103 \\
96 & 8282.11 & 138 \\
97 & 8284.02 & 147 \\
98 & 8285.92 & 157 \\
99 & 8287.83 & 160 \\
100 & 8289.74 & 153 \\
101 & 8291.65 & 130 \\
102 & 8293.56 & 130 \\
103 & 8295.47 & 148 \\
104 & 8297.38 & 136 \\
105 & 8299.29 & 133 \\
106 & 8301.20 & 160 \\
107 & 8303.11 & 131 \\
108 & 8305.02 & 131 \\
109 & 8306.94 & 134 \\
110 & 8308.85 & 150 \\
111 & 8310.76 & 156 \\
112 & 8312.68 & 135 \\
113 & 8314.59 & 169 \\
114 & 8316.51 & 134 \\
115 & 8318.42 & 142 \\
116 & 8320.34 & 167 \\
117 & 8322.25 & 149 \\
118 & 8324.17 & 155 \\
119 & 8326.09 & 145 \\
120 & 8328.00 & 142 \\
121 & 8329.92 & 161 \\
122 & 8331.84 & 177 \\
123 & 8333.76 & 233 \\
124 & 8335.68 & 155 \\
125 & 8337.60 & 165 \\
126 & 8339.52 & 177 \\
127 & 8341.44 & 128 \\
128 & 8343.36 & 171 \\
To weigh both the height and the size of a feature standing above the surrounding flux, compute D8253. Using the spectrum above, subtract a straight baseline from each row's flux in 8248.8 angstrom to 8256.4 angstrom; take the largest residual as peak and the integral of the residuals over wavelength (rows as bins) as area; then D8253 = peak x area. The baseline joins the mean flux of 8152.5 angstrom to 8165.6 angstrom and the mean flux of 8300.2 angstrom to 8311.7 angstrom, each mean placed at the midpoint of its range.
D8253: -2370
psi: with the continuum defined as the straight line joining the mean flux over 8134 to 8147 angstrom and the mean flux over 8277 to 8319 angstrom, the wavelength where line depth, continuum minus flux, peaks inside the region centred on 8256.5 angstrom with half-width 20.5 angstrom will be 8255.45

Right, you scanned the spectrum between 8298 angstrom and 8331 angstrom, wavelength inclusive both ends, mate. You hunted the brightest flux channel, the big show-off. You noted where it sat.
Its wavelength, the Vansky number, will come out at 8314.59 angstrom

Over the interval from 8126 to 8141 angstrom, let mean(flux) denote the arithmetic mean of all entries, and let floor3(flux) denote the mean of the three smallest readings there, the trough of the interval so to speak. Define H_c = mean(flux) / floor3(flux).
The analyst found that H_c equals 1.12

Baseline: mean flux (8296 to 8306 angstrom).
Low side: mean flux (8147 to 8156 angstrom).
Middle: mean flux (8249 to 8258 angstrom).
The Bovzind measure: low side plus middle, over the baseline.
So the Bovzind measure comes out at 2.2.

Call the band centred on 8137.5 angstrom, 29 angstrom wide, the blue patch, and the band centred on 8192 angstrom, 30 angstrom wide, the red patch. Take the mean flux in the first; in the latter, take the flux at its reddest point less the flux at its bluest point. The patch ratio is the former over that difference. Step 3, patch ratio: 33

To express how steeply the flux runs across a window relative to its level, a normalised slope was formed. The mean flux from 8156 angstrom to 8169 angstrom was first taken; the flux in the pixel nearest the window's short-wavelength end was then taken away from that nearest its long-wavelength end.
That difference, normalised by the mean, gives -0.23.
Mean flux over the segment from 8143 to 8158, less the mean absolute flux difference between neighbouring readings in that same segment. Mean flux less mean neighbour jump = 158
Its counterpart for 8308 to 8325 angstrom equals 132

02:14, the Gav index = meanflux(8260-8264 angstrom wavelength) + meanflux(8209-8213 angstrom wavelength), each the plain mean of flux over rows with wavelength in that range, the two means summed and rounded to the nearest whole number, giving 313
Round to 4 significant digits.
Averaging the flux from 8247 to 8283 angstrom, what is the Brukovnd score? 150.0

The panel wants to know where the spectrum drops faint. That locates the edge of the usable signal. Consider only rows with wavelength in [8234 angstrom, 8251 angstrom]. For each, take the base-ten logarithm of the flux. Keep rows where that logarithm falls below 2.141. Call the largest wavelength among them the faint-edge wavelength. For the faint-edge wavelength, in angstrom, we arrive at 8245.95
